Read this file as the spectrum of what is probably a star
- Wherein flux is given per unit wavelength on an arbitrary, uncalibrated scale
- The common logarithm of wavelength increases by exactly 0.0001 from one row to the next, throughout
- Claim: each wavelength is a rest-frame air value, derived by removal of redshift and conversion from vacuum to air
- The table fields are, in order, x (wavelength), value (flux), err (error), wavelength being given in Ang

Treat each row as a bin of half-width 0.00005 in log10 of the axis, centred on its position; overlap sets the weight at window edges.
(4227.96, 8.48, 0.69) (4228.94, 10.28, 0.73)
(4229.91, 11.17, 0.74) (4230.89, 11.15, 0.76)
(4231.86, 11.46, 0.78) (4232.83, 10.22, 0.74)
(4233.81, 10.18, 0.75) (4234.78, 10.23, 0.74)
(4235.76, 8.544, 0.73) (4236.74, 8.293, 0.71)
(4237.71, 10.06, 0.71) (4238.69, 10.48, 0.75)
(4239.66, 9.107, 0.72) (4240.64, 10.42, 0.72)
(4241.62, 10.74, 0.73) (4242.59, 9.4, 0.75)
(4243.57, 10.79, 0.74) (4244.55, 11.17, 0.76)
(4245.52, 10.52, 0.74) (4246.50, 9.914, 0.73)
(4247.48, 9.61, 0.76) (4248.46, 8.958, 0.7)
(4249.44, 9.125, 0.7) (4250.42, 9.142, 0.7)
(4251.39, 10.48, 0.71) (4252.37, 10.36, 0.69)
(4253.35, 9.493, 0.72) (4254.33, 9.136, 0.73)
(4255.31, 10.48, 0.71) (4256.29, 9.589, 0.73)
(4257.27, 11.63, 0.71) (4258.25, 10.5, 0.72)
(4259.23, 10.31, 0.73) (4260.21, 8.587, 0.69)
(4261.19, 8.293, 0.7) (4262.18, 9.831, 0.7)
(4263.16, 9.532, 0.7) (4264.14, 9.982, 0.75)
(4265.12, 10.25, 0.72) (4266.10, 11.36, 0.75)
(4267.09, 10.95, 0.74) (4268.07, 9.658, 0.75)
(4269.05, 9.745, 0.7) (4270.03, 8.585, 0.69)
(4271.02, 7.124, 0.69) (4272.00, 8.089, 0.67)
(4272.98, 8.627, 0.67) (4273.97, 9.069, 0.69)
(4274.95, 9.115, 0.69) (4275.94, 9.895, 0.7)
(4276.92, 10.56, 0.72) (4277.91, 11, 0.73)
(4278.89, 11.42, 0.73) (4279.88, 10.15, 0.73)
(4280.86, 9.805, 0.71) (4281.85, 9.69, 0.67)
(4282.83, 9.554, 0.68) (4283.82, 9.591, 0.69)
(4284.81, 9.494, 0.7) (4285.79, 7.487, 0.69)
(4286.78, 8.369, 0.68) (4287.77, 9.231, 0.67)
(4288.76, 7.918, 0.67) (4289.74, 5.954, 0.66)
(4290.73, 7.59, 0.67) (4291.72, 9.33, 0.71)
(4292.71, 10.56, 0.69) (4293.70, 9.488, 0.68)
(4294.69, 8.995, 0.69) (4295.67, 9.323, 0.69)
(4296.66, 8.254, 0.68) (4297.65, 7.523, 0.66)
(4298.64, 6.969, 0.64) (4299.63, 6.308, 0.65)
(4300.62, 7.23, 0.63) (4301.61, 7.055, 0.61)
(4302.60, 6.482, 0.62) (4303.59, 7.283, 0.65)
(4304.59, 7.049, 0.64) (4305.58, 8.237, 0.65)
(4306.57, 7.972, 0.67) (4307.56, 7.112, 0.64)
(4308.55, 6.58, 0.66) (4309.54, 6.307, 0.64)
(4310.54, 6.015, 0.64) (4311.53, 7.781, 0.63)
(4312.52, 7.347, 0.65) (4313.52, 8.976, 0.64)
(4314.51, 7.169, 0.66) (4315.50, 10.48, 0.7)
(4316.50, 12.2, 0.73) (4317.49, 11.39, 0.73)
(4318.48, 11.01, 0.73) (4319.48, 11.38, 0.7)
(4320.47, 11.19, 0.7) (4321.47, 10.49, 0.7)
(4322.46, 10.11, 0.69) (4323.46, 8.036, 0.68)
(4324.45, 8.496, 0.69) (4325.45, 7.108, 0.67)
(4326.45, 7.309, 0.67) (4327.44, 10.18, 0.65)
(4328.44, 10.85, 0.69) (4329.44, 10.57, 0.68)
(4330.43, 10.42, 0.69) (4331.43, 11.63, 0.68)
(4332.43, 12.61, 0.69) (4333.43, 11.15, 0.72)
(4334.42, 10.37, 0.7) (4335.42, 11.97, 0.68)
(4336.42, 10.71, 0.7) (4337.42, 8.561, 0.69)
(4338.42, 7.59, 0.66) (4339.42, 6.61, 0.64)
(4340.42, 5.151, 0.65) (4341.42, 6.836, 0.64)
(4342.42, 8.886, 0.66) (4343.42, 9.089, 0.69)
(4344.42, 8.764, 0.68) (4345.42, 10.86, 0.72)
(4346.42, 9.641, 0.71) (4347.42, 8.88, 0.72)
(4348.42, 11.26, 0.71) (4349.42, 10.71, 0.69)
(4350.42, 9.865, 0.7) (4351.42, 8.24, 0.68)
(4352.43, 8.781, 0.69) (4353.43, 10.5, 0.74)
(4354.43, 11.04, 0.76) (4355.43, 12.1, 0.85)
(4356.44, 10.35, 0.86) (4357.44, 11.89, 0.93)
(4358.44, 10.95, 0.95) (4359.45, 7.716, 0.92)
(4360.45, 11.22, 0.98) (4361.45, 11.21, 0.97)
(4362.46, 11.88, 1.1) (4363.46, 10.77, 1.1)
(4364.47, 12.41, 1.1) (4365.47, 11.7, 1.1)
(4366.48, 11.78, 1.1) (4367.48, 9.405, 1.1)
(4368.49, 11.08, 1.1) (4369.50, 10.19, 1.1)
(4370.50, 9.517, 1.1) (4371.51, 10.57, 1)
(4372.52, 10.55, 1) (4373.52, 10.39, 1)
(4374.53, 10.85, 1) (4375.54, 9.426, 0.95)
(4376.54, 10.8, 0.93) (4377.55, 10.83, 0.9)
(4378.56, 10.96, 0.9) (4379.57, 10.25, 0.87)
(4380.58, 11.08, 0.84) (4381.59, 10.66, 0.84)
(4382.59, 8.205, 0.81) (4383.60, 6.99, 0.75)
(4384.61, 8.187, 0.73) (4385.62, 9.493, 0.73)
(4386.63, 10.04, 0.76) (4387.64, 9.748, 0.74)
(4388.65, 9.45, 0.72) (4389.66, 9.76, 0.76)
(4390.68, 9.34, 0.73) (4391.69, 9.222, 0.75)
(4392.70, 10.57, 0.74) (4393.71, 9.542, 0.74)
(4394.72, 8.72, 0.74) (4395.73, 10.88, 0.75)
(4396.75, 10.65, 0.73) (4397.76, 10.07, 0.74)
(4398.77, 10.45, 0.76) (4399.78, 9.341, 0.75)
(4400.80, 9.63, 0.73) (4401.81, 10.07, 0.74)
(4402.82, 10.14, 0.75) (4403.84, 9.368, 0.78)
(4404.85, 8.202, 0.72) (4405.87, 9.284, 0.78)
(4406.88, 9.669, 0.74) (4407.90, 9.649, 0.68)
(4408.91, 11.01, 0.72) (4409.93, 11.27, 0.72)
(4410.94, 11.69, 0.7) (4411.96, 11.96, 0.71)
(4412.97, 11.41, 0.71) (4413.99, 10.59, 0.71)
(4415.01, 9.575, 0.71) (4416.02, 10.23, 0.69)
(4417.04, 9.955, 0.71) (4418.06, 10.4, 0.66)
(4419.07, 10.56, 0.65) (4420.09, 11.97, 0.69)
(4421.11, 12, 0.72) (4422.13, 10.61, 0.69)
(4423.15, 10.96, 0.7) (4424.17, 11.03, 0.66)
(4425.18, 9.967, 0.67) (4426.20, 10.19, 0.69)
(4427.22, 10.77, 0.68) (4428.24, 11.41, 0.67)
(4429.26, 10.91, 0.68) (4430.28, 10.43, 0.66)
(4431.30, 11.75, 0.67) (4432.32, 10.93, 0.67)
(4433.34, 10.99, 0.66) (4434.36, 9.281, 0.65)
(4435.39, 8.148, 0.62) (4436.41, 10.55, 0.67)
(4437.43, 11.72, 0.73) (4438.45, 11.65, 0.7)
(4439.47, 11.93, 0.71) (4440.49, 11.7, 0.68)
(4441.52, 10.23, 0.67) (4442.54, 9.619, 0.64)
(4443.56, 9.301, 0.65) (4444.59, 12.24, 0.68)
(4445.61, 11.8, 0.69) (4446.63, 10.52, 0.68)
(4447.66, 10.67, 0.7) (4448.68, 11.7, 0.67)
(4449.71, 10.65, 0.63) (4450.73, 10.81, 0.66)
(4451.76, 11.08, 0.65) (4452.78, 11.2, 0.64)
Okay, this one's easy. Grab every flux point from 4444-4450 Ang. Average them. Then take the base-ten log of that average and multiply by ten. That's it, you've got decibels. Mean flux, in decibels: 10.5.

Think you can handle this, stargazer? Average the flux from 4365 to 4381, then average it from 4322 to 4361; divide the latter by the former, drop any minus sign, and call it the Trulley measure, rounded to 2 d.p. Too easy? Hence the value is 0.91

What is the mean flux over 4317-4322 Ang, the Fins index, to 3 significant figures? 11.1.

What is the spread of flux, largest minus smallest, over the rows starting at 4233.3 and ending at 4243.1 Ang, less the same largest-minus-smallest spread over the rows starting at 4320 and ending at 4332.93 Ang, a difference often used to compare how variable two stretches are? -3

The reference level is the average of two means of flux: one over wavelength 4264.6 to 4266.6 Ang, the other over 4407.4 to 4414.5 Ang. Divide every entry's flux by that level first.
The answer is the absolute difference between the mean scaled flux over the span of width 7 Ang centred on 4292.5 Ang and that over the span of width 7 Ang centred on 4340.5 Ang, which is 0.11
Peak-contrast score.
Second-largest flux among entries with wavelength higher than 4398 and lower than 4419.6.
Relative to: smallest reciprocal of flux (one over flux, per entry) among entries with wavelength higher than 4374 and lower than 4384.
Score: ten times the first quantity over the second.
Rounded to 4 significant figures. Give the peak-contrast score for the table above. 1295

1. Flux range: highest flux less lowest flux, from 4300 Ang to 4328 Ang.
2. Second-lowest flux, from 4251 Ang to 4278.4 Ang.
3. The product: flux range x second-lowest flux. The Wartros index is 50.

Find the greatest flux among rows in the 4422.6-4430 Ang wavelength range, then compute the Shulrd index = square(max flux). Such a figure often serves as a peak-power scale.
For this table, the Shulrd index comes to 130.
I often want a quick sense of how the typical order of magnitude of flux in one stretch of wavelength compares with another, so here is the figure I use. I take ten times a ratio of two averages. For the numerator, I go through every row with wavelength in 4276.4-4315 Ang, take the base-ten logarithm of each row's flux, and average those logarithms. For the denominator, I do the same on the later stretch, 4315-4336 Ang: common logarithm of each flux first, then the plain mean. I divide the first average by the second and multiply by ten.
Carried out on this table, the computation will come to 9.0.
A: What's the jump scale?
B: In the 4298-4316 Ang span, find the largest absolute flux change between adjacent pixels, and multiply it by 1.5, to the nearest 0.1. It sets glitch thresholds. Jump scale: 5.0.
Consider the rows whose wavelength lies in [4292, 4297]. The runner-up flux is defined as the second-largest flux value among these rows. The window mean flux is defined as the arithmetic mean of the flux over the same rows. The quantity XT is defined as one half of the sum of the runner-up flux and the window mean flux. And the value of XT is 9.4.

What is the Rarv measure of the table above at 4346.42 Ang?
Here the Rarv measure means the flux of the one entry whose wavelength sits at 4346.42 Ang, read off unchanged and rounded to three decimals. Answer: 9.641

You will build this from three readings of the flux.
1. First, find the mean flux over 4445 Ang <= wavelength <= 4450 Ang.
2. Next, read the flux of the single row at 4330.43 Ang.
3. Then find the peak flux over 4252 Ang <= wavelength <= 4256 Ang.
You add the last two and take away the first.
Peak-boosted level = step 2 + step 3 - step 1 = 9.8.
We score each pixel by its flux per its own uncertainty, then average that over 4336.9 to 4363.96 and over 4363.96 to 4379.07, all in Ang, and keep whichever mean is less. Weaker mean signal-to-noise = 10.5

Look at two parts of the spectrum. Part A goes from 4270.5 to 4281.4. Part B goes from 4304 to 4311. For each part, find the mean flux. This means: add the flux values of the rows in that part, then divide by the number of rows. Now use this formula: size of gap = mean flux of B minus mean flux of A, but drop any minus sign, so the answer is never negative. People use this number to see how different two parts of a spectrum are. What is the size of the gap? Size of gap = 2.49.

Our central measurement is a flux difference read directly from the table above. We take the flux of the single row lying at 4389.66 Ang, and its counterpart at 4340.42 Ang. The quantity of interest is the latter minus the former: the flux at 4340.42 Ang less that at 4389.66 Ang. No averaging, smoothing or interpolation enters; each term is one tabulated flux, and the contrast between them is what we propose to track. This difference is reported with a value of -5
